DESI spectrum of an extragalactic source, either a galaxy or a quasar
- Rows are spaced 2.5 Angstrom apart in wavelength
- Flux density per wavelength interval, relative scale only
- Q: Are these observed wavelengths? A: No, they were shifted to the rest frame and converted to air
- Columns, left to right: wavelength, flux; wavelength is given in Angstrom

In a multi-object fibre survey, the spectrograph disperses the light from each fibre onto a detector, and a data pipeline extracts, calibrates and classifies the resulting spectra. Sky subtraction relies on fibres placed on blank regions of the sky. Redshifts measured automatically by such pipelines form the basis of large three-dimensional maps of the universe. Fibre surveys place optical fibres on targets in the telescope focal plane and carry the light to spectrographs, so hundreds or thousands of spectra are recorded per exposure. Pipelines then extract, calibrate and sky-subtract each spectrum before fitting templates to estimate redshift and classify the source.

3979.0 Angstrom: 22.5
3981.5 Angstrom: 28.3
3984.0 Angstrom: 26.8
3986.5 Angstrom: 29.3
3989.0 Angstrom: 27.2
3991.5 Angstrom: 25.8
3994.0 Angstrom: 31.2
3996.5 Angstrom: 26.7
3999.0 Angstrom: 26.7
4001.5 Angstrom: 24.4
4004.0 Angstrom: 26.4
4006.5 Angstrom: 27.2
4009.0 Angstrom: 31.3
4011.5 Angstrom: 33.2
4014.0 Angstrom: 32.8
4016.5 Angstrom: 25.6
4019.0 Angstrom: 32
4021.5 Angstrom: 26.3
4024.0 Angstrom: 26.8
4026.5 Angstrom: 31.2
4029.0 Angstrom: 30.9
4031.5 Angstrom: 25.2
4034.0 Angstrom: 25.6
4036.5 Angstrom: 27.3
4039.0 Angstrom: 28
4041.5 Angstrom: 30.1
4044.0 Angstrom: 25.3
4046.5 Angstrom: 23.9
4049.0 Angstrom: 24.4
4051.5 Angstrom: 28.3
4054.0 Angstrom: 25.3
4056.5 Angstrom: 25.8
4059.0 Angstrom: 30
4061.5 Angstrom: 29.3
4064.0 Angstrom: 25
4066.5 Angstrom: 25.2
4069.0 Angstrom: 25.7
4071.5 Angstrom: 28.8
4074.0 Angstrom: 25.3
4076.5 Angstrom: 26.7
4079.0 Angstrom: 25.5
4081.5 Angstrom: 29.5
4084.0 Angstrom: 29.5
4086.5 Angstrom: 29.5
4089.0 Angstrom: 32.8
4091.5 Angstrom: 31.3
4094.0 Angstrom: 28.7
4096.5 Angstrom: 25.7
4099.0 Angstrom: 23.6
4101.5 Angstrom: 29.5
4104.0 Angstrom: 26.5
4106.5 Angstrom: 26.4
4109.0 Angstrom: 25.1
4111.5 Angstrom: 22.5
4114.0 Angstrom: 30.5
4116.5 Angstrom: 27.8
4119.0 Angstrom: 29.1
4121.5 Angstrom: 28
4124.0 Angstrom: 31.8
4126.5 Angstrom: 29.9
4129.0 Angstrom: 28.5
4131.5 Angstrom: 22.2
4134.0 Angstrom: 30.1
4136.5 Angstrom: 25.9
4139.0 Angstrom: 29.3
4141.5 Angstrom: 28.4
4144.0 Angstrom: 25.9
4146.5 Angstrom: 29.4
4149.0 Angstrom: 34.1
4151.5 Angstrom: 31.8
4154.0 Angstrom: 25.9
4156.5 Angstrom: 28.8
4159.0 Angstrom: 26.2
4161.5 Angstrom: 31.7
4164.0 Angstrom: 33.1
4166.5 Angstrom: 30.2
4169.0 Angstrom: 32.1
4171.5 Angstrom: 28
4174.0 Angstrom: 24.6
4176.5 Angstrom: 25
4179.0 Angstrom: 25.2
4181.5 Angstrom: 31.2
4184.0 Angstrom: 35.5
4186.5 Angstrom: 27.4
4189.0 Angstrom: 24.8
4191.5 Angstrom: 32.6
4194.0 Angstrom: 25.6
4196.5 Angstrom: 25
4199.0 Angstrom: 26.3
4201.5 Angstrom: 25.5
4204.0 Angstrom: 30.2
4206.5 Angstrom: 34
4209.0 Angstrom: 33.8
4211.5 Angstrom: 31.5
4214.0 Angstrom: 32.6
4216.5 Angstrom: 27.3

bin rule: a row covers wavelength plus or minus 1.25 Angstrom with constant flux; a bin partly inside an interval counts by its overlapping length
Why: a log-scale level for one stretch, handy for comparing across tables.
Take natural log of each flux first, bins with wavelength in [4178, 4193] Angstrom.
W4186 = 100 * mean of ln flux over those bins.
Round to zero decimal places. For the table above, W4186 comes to 337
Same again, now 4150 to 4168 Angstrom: 339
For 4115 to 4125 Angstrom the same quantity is 337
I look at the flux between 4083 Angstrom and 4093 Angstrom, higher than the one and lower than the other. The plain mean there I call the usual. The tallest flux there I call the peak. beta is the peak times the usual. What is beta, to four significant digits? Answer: 1009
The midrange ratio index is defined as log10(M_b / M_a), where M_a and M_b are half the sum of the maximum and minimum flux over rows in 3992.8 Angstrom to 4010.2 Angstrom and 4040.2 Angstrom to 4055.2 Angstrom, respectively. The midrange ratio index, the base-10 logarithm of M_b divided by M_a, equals -0.013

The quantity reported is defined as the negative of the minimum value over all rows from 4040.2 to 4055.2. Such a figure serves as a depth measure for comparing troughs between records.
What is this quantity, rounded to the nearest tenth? -23.9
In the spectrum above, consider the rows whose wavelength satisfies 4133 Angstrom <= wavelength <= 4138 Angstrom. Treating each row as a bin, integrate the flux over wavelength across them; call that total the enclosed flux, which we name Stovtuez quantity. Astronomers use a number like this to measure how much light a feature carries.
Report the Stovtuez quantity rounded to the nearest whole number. 140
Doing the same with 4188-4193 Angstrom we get 144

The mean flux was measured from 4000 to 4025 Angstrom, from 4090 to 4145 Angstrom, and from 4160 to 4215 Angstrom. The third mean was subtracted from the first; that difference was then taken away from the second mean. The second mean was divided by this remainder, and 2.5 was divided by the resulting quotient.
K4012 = 2.57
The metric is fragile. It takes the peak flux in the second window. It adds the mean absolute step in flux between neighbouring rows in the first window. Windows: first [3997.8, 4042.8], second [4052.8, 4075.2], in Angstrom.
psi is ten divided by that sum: 0.305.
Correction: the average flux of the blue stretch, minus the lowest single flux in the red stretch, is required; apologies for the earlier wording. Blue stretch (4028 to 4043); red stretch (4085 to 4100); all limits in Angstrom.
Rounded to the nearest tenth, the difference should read 4.2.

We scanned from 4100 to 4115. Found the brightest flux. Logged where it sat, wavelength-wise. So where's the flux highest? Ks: 4114.0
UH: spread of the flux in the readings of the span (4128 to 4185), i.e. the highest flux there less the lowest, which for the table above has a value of 13.3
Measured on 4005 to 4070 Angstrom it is 9.3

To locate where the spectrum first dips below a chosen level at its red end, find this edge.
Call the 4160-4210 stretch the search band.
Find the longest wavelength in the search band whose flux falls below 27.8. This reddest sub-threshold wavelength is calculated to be 4201.5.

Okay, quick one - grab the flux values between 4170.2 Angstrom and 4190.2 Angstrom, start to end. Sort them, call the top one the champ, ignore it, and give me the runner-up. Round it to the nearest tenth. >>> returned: 31.2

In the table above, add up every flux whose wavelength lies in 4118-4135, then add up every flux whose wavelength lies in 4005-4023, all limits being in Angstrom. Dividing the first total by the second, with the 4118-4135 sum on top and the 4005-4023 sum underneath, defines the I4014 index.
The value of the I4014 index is 0.958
